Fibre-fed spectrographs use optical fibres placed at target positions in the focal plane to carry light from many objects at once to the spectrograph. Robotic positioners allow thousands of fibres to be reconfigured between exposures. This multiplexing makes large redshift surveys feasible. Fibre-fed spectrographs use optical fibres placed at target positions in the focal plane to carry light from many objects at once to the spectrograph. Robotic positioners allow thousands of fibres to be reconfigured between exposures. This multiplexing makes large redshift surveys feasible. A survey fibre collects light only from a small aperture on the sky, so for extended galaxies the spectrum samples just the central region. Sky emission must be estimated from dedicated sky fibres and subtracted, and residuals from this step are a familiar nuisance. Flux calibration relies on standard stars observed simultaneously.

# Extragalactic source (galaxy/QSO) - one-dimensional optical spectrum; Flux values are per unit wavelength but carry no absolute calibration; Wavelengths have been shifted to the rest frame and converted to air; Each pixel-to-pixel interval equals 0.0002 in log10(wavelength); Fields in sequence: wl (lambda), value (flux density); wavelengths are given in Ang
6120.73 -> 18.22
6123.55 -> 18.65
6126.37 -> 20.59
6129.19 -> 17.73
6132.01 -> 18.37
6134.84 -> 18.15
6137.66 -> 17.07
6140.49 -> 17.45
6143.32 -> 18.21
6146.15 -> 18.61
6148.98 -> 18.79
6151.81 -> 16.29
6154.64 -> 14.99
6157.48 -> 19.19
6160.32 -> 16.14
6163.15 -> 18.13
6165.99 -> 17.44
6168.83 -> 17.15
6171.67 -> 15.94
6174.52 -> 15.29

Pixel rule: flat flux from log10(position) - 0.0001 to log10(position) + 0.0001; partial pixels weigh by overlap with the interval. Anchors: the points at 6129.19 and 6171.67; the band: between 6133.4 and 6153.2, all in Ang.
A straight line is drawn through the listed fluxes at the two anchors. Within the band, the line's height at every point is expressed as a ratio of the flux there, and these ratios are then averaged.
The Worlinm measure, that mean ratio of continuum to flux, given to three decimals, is 0.965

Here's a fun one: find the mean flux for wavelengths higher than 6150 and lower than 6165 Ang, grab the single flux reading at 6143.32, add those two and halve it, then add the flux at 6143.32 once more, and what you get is 35.8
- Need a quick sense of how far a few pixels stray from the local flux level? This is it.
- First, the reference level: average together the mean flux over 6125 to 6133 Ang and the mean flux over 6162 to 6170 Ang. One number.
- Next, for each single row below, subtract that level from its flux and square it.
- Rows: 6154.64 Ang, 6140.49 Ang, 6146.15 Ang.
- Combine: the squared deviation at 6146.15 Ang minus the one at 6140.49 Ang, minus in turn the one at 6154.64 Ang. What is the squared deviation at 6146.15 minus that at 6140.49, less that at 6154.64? -11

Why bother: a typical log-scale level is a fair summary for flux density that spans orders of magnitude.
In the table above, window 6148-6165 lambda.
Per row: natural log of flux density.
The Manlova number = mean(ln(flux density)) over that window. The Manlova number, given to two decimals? 2.84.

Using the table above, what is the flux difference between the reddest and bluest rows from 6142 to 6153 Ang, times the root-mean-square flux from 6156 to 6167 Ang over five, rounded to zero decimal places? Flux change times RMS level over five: -7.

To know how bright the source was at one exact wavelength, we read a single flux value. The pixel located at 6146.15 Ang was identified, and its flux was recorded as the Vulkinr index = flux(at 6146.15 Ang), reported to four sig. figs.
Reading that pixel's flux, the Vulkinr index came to 18.61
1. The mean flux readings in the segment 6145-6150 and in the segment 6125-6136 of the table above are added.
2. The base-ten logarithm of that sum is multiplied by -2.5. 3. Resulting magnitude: -3.93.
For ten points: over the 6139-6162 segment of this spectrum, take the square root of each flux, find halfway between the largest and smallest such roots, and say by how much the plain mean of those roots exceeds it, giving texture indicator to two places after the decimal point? 0.05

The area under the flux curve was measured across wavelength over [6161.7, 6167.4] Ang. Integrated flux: 101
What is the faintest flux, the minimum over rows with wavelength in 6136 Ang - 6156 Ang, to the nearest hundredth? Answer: 14.99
